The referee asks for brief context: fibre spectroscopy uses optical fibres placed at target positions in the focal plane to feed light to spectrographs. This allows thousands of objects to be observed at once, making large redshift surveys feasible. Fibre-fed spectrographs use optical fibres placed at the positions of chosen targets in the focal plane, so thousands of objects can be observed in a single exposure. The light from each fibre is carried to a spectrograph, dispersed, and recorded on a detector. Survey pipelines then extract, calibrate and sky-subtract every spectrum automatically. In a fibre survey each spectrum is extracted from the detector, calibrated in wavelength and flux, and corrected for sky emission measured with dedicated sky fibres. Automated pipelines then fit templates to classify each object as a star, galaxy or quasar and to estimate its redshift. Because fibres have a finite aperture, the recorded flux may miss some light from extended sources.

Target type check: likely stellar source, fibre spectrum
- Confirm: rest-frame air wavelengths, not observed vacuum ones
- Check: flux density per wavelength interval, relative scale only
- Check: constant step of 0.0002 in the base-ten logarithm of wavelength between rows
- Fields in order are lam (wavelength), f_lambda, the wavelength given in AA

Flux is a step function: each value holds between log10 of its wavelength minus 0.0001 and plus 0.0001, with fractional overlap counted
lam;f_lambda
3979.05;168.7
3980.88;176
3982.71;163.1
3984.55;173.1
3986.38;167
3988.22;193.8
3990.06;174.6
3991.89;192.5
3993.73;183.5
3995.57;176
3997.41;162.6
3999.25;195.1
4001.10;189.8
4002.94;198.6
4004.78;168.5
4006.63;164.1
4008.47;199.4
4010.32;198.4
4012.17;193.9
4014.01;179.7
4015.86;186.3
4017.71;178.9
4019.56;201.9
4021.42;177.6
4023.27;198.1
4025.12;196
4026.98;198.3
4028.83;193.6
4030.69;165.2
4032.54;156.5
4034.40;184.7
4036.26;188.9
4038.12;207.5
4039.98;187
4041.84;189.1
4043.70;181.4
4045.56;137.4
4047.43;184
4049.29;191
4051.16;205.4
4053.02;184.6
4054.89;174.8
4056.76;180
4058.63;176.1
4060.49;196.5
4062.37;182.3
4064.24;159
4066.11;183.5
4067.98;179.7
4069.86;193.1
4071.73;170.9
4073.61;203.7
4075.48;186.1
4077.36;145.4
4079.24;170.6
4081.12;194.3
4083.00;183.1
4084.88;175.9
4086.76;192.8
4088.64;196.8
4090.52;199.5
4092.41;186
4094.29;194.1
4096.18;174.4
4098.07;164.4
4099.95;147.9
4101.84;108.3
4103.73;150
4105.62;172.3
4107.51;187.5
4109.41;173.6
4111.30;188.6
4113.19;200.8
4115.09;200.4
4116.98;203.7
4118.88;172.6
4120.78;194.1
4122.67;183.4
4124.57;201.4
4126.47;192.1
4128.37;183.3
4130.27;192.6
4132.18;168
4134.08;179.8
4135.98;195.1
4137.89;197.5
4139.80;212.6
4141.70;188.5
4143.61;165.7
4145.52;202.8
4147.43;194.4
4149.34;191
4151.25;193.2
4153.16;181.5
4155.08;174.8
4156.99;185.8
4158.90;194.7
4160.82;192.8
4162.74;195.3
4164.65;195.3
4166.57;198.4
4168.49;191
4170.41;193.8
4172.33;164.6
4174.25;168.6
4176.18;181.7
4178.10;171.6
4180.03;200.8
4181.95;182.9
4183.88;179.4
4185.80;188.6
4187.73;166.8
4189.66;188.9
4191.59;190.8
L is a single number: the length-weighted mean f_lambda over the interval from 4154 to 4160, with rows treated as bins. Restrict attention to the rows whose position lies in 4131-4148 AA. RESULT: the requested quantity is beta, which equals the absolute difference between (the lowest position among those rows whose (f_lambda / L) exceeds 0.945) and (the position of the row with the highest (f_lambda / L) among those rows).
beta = 5.7 AA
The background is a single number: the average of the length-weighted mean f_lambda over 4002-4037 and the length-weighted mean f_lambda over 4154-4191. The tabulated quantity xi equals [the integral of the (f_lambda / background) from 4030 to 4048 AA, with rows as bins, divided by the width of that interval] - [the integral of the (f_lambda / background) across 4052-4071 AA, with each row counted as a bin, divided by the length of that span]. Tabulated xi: -0.015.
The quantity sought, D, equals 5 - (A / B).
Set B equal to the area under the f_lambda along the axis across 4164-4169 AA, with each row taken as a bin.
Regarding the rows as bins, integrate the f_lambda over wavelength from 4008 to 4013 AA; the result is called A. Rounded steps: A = 984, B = 976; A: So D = 3.99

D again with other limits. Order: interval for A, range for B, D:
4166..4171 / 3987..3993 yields 4.13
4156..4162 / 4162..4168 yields 4.03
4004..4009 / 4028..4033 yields 3.98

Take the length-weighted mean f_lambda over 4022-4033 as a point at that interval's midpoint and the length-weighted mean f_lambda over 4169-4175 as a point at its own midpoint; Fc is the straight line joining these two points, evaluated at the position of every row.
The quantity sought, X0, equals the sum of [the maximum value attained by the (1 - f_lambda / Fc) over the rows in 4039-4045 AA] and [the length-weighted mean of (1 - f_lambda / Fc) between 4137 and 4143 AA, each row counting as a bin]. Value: -0.09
